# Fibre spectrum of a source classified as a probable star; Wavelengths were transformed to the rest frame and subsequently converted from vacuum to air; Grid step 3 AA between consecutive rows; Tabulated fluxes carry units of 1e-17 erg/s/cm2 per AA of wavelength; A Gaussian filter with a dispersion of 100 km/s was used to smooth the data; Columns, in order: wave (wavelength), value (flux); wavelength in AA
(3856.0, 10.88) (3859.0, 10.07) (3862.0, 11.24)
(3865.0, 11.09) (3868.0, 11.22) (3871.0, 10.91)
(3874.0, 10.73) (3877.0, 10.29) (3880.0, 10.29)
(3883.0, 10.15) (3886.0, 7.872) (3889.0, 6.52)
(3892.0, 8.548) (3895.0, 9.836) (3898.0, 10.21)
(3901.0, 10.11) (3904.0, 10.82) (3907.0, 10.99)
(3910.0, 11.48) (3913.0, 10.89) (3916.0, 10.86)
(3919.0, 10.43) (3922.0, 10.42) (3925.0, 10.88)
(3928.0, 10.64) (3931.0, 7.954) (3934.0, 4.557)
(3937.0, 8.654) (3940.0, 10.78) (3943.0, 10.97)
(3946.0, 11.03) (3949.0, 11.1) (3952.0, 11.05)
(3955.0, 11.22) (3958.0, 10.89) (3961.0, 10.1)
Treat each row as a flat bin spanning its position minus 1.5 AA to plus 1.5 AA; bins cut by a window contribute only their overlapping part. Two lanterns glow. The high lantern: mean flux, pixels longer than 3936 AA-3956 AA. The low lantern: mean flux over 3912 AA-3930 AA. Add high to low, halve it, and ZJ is 10.7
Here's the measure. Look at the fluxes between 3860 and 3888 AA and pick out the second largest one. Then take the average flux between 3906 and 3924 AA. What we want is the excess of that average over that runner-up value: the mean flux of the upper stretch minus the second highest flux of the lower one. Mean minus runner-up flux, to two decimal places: -0.38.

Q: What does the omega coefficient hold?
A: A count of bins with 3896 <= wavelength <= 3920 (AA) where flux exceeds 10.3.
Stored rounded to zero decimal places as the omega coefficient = 6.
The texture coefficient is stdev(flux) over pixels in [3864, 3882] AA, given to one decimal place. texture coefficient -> 0.4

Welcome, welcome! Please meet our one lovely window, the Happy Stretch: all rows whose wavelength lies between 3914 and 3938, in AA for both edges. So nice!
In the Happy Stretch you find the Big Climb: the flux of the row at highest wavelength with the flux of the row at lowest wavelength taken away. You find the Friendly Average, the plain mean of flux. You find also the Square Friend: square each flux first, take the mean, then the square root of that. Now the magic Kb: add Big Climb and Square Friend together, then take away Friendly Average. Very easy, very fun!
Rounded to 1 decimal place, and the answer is -2.0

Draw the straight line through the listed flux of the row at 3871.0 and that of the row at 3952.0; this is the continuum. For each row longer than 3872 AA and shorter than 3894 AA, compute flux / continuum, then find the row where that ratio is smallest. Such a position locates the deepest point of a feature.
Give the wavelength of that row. 3889.0 AA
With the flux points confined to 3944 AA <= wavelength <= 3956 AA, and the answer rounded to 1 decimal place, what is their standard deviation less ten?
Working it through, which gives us -9.9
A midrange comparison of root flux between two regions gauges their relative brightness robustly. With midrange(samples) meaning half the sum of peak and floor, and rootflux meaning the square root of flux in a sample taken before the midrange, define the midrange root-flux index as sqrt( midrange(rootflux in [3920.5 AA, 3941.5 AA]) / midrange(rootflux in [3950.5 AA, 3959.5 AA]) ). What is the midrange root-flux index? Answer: 0.90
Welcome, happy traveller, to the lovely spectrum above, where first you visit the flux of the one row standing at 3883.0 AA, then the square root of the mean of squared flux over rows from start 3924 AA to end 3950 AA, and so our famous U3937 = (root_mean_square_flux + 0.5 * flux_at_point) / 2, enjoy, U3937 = 7.5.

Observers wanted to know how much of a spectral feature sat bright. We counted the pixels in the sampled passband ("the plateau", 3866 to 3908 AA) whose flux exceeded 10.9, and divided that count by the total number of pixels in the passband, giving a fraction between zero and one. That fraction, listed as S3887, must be 0.21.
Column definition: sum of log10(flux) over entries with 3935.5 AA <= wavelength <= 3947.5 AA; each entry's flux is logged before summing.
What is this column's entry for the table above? 4.1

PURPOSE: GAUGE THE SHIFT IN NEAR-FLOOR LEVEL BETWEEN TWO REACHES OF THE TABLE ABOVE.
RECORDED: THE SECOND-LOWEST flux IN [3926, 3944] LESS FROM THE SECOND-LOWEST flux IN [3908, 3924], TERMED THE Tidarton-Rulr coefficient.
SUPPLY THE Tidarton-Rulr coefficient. 2.5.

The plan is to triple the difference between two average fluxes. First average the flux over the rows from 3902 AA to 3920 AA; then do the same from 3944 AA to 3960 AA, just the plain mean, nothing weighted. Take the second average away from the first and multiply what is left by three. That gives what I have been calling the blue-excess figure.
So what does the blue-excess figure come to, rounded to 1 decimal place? -0.4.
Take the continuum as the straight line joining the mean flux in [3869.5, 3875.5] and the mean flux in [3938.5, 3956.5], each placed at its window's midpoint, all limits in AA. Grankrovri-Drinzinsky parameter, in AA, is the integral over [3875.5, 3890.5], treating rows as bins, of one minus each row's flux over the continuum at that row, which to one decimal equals 2.5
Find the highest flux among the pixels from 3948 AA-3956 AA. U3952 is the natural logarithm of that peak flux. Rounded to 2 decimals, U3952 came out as 2.42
